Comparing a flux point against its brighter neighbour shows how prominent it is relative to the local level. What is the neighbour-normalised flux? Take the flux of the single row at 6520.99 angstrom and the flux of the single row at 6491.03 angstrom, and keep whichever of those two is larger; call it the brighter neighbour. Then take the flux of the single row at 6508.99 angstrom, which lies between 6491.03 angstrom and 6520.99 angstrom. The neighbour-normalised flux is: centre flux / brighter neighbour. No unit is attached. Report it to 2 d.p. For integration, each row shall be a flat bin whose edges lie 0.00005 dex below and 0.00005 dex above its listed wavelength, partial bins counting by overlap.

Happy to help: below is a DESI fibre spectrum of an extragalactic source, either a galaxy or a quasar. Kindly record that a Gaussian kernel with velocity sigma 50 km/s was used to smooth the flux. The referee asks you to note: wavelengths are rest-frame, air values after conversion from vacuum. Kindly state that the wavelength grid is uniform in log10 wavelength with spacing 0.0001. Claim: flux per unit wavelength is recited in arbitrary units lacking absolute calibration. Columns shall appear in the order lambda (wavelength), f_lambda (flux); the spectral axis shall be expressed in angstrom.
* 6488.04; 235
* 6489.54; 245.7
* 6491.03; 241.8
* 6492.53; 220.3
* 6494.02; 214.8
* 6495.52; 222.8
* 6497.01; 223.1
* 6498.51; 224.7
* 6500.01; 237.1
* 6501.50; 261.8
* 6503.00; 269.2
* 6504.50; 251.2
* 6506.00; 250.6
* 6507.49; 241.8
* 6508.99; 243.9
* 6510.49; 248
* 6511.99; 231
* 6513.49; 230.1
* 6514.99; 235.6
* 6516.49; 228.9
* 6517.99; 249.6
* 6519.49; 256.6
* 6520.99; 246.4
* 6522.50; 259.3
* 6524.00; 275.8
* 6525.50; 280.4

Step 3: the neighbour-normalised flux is 0.99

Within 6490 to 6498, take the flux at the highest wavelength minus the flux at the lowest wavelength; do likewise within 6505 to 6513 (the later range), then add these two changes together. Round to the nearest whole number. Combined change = -38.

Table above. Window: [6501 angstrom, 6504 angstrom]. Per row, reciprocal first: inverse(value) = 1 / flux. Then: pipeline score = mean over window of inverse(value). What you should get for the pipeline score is 0.0038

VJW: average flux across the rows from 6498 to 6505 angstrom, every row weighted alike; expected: 249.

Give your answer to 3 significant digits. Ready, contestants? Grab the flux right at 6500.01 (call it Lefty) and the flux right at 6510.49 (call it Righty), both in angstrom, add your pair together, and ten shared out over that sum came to 0.0206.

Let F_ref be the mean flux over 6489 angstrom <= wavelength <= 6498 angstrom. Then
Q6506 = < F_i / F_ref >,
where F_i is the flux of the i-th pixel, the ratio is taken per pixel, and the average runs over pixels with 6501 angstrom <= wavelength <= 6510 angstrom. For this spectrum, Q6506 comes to 1.11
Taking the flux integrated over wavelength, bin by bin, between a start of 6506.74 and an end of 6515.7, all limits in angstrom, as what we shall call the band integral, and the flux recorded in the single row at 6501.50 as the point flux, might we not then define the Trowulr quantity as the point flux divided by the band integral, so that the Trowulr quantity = 0.122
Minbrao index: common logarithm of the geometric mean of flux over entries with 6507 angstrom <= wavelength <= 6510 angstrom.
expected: 2.39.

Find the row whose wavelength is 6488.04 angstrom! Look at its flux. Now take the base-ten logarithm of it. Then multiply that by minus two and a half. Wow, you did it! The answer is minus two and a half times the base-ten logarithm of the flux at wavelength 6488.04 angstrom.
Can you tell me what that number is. -5.93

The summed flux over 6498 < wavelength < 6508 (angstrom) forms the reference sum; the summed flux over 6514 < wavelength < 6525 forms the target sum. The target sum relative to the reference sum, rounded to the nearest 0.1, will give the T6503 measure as 1.0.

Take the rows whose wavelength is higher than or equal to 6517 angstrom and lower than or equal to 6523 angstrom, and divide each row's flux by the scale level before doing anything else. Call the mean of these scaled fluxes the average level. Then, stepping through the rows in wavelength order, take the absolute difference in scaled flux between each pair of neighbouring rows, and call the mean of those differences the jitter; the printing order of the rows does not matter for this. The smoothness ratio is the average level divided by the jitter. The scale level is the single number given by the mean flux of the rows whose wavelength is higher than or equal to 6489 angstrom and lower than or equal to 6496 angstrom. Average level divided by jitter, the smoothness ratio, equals 25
